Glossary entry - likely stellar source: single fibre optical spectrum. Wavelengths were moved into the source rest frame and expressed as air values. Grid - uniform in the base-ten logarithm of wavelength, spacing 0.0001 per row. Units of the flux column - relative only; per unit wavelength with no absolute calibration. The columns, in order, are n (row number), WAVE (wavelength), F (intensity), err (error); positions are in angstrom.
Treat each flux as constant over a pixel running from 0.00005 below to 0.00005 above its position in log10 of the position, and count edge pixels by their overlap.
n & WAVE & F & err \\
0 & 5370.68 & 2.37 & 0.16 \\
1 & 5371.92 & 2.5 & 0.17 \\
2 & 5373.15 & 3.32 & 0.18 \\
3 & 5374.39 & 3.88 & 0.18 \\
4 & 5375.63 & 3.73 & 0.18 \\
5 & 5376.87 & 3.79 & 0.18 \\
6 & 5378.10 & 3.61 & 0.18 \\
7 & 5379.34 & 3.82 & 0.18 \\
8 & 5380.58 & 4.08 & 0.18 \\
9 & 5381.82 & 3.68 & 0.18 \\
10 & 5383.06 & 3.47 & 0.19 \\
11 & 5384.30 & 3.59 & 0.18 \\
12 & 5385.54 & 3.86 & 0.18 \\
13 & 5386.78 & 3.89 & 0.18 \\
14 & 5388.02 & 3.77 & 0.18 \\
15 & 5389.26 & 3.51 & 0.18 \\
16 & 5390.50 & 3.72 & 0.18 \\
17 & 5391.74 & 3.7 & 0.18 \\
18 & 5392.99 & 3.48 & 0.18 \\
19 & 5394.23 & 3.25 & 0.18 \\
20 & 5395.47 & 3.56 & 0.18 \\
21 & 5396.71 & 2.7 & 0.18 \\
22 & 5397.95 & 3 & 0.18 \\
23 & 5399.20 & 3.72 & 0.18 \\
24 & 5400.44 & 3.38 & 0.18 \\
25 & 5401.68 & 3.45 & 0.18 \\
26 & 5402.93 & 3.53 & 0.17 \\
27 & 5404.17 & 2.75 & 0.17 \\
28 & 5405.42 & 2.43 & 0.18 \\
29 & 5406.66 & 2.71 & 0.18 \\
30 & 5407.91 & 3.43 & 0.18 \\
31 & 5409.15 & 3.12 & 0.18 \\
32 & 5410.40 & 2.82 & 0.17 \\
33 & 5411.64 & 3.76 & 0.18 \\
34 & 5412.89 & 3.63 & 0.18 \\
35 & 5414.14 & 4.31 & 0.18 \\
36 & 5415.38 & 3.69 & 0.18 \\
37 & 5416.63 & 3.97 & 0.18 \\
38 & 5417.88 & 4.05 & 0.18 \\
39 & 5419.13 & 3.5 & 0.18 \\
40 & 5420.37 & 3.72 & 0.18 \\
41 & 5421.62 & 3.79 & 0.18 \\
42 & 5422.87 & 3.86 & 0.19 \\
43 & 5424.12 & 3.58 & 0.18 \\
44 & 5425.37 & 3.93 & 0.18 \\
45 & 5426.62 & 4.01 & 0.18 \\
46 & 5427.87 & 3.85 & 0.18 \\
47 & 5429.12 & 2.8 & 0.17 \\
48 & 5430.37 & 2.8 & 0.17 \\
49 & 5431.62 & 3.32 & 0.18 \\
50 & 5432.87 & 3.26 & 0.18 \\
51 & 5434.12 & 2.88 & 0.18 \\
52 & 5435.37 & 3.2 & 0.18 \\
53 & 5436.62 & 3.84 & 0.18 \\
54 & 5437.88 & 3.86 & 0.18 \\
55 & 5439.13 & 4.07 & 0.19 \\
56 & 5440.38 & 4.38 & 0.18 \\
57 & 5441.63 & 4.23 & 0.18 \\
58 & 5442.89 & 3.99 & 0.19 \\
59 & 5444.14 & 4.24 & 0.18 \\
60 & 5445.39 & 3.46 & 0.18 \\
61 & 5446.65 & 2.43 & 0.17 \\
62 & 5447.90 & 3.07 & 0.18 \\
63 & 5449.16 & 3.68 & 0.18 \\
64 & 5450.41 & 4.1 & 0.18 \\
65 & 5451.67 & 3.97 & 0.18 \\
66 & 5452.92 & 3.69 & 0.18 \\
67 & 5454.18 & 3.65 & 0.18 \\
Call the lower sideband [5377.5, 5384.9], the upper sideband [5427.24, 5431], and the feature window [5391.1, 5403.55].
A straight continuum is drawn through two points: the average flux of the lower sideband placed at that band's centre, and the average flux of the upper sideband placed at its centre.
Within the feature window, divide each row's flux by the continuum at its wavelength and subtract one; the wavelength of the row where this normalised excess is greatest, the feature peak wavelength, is 5399.20 angstrom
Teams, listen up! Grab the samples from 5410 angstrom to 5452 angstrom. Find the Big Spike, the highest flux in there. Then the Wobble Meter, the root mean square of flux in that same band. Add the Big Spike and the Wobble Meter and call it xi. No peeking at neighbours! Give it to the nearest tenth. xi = 8.1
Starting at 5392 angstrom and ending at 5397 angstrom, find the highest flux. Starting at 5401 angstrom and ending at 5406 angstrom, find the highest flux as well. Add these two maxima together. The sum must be 7.1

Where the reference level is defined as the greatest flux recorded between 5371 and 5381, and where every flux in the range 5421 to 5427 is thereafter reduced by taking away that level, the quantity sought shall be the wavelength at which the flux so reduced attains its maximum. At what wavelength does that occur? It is 5426.62 angstrom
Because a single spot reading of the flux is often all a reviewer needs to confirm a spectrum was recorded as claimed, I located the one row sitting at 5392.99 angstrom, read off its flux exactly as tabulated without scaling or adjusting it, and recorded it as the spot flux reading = 3.48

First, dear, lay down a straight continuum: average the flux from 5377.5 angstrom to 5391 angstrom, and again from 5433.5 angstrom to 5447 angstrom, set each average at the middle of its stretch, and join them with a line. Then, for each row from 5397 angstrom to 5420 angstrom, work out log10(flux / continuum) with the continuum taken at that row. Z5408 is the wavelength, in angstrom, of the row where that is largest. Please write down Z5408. 5414.14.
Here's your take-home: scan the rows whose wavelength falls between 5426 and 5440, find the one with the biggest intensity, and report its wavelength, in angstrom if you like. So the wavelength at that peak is 5439.13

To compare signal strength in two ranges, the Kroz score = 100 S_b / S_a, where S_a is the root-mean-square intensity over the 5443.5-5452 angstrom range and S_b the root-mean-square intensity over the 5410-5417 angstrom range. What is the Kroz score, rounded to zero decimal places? 103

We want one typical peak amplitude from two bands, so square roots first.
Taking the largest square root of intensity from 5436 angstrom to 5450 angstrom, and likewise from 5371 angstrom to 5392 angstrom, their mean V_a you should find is 2.06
